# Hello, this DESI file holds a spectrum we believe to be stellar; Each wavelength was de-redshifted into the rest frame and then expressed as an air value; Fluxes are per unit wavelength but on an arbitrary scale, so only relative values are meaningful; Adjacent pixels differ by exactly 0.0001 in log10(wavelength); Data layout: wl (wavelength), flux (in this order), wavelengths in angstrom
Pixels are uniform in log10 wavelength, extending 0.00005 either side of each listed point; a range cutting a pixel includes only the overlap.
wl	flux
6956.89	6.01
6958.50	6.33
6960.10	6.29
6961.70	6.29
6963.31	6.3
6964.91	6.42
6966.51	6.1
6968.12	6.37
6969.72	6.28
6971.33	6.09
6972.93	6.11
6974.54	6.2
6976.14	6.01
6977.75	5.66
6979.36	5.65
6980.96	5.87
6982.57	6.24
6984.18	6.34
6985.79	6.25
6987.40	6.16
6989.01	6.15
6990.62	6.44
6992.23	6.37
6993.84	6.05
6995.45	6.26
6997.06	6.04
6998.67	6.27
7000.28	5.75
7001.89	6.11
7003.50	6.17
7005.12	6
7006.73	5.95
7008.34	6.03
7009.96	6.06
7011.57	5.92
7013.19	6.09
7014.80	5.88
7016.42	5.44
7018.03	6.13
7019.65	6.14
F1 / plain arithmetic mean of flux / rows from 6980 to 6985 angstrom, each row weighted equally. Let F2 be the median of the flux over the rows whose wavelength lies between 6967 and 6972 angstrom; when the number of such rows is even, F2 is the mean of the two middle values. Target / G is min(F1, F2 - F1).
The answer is 0.13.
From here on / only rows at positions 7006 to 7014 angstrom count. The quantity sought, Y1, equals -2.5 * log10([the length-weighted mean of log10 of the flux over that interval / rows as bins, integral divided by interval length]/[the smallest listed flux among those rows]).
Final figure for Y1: 2.20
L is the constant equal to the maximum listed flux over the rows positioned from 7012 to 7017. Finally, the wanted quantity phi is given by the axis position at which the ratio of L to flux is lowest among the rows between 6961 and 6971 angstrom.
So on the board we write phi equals 6964.91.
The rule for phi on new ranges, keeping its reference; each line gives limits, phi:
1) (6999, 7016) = 7003.50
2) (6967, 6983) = 6968.12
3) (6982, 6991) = 6990.62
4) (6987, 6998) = 6990.62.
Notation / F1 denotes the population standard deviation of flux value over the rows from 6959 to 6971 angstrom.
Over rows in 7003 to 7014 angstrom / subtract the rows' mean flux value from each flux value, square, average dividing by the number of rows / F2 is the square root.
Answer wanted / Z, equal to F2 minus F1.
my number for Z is -0.013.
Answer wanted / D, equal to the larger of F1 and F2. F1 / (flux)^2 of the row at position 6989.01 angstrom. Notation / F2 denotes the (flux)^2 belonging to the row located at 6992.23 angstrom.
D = 40.6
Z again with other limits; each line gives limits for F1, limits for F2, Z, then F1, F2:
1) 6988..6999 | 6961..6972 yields -0.025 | 0.142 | 0.12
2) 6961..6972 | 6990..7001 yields 0.103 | 0.116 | 0.22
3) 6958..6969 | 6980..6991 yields 0.074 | 0.093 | 0.17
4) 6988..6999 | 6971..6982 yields 0.062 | 0.142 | 0.20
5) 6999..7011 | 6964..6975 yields 0.000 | 0.125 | 0.13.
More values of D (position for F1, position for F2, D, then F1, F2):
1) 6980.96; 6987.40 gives 37.9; 34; 37.9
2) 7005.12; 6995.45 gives 39.2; 36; 39.2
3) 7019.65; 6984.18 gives 40.2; 38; 40.2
